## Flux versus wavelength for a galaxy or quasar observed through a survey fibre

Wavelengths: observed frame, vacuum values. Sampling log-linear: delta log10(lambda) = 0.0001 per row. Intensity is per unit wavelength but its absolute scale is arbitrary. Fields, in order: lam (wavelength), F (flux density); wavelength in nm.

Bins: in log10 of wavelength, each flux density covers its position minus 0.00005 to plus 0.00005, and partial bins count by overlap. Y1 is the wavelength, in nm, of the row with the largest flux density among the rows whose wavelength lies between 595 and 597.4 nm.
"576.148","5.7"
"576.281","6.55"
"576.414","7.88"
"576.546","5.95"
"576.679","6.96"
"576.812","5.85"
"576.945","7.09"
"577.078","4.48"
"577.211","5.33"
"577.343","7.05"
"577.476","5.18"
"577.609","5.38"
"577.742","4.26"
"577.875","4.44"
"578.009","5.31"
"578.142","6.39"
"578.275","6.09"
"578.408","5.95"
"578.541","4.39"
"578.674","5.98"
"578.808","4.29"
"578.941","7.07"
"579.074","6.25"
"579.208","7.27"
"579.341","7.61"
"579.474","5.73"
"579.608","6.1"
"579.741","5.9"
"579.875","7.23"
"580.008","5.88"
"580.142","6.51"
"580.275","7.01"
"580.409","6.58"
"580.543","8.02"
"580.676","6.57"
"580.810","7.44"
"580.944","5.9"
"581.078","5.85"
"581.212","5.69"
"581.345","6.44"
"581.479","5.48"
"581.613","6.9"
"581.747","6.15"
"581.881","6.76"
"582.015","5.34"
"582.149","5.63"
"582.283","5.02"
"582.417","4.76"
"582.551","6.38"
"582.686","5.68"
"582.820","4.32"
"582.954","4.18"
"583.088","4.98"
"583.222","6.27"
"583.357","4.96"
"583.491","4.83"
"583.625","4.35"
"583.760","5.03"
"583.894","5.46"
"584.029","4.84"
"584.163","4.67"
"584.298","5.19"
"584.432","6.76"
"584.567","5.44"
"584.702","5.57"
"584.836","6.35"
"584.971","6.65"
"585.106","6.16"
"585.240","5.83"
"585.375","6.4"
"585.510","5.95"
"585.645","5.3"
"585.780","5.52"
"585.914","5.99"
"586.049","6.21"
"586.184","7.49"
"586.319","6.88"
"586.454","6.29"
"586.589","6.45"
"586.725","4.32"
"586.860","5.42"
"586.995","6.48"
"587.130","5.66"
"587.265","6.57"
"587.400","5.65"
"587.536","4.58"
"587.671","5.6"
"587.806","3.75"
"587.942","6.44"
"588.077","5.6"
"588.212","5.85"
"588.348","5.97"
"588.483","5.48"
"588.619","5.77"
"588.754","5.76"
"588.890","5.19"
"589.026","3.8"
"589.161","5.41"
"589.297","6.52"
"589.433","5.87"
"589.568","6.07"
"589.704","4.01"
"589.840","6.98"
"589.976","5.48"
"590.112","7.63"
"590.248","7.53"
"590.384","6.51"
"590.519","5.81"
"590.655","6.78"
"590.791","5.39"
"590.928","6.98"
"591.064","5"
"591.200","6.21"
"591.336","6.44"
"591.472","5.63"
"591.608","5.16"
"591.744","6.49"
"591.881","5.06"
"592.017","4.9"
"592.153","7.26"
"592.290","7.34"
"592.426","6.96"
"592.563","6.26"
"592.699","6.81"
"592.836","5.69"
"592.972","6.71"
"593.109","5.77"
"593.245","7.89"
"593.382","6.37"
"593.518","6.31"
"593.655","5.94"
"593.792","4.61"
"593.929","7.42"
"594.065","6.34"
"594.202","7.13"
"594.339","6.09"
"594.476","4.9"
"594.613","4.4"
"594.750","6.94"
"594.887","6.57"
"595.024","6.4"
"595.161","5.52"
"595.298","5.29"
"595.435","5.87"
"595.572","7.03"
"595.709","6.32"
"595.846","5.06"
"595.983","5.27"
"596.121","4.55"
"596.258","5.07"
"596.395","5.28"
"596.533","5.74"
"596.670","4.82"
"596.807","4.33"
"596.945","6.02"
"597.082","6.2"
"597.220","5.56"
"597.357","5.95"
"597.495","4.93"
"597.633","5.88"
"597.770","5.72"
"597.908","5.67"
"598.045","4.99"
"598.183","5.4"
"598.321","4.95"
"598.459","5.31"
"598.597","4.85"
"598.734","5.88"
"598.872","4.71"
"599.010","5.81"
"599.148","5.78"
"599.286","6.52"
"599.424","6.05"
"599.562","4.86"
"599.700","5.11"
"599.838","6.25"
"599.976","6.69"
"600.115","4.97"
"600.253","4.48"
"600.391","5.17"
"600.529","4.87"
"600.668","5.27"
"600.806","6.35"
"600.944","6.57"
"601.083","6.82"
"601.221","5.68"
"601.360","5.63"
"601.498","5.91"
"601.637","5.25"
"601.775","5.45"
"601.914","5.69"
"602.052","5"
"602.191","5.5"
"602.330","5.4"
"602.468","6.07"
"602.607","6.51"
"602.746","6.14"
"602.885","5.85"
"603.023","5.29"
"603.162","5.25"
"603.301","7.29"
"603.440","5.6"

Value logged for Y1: 595.572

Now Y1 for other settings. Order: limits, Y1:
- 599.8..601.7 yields 601.083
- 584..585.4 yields 584.432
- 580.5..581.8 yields 580.543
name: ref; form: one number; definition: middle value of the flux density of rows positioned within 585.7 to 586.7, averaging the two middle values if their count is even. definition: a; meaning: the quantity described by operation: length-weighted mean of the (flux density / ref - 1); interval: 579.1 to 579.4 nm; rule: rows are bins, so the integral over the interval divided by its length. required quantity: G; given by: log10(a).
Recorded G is -0.8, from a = 0.16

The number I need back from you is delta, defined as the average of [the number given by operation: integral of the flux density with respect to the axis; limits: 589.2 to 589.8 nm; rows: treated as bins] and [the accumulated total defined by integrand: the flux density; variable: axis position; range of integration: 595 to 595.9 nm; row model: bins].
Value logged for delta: 4.37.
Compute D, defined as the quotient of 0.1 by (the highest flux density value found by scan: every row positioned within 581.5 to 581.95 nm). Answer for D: 0.0145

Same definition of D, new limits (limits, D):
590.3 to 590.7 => 0.0147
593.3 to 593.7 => 0.0157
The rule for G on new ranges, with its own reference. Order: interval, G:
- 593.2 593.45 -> -0.9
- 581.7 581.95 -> -1.5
